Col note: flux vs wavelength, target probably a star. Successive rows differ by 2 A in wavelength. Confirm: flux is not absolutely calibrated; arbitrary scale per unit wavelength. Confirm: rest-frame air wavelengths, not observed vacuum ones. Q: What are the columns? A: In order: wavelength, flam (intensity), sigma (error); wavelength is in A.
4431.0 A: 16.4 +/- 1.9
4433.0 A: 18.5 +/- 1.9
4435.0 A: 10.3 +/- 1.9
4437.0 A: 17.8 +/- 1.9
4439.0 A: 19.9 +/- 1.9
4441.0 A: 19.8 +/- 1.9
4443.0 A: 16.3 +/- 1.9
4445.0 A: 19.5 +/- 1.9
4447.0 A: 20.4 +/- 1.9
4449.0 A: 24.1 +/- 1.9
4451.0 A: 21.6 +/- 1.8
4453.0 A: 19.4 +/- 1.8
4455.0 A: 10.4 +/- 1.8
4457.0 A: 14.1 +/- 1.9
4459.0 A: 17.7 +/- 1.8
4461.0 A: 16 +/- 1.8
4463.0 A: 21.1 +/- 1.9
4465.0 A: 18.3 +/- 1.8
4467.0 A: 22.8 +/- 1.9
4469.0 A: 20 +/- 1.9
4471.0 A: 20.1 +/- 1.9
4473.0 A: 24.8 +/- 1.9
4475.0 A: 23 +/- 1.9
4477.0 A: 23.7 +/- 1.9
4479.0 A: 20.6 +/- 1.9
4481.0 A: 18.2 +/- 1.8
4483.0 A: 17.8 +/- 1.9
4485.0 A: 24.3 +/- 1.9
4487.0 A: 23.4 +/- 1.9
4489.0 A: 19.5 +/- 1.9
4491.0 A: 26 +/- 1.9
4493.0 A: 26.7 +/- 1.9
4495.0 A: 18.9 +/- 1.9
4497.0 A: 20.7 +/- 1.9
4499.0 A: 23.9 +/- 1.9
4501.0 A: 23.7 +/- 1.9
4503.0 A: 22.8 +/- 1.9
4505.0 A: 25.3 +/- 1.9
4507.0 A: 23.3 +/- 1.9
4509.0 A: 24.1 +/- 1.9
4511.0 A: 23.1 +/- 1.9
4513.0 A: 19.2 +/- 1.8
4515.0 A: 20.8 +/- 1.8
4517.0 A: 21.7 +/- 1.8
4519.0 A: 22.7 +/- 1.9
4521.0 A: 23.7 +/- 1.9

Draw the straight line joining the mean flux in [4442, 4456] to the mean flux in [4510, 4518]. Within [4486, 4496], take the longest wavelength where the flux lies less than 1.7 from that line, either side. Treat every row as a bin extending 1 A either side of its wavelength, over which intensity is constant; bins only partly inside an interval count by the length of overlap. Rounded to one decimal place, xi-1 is 4495.0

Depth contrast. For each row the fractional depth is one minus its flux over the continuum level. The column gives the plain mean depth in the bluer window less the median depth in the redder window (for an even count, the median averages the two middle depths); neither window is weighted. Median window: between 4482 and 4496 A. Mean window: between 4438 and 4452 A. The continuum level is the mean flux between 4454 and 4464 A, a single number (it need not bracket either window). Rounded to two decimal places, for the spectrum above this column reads 0.20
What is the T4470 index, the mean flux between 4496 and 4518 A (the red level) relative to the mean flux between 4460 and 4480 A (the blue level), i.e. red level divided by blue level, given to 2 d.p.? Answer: 1.07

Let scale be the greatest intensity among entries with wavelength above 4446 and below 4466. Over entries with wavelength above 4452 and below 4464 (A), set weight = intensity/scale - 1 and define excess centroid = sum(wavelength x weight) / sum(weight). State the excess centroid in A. 4457.4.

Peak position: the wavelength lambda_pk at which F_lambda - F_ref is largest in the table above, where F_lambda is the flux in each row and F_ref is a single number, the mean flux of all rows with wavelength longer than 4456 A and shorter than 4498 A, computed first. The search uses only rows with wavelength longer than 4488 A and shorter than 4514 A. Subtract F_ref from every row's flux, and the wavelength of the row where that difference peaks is 4493.0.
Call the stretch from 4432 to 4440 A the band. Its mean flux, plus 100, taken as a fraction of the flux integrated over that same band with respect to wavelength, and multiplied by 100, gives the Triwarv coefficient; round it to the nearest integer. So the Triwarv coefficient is 88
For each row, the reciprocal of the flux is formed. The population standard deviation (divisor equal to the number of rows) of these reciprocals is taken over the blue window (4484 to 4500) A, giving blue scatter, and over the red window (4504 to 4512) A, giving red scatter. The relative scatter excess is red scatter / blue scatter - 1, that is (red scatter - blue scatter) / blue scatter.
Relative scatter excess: -0.7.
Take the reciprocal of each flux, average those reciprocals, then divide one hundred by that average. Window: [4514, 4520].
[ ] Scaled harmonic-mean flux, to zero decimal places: 2171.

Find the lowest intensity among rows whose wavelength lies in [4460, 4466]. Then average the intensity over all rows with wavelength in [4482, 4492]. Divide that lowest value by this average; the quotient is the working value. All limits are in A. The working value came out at 0.72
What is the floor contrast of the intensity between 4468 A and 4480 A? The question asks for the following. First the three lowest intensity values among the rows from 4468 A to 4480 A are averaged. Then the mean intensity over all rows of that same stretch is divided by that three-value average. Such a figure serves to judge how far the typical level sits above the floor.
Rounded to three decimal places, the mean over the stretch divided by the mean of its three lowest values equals 1.089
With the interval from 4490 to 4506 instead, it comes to 1.130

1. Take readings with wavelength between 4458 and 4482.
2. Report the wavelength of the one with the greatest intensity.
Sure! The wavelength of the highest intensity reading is 4473.0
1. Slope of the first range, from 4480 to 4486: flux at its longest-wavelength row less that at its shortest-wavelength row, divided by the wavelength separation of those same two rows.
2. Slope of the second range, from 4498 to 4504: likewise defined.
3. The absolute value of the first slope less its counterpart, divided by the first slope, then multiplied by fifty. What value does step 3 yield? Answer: 59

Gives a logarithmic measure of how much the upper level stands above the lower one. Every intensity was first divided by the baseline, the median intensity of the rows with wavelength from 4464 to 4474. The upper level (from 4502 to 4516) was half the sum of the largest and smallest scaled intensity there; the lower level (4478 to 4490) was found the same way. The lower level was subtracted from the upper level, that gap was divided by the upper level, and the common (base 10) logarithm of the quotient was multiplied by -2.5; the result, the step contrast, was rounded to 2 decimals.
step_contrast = 3.17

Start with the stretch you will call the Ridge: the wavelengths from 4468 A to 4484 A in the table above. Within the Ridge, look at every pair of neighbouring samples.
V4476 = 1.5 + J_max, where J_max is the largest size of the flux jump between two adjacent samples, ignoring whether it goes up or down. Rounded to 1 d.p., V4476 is 6.2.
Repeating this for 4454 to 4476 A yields 6.6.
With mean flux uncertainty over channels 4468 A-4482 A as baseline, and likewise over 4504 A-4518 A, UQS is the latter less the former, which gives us -0.03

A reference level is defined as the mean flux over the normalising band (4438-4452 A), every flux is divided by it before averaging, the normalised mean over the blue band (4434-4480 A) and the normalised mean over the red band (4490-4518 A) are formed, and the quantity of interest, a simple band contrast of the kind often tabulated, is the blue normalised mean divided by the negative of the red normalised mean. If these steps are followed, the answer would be -0.840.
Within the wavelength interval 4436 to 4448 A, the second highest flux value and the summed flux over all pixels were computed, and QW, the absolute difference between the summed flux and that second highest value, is 94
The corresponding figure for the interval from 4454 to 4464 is 62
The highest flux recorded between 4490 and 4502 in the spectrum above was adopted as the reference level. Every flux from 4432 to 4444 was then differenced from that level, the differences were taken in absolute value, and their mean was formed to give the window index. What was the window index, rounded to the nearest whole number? 10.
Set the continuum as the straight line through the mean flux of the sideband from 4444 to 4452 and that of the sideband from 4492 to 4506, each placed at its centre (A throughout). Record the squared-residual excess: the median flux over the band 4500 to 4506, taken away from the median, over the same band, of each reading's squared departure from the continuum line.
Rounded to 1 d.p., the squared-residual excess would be -23.5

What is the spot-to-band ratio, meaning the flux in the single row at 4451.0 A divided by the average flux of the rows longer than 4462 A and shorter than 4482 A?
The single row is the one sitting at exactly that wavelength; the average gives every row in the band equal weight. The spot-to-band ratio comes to 1.02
